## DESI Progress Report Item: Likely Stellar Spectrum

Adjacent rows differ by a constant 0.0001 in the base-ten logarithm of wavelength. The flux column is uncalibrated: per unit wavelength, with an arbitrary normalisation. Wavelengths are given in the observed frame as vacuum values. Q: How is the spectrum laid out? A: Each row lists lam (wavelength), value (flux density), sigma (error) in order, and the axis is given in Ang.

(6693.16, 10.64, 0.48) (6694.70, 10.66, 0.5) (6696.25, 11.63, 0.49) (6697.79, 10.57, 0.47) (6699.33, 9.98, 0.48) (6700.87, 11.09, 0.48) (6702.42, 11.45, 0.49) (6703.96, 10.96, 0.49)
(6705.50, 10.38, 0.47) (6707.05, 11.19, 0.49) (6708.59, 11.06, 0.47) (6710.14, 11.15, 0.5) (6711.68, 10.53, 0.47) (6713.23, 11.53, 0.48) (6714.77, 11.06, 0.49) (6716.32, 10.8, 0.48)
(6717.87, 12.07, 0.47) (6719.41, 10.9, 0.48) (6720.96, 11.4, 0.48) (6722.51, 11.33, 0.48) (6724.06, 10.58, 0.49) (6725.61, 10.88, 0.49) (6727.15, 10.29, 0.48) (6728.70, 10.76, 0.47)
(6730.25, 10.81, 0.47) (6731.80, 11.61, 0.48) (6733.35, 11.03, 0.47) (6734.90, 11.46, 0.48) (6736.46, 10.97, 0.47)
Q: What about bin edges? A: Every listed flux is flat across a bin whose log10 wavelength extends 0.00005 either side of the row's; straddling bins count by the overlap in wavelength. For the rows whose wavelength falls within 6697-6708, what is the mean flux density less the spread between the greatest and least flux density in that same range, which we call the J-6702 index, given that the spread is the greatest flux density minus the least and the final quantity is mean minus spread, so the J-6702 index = 9.3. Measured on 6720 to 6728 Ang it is 9.8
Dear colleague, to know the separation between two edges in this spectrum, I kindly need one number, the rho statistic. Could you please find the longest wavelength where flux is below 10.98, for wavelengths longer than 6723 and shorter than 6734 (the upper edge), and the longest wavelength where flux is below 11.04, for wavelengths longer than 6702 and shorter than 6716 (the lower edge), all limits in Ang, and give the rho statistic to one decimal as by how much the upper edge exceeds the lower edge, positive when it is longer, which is 18.6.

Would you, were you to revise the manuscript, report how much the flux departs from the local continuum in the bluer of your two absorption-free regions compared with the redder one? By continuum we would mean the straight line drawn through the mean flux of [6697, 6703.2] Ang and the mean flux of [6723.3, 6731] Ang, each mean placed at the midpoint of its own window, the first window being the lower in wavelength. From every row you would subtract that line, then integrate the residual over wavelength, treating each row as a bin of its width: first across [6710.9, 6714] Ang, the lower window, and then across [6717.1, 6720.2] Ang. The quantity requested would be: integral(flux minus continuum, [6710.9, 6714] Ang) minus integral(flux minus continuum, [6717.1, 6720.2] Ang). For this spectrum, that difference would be -1.5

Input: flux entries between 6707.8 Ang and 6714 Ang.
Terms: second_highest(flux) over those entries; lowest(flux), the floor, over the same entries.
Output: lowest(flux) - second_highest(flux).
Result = -0.62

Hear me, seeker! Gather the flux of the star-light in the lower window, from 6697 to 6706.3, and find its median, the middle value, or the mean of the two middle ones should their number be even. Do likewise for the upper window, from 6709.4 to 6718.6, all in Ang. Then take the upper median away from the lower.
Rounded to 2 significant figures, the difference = -0.34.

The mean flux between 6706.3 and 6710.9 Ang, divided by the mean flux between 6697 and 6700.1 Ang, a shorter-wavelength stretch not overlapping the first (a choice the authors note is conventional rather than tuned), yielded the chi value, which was 1.08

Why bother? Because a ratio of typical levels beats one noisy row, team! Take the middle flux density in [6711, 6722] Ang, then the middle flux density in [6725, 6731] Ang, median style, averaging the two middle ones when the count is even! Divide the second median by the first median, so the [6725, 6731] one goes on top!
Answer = 0.98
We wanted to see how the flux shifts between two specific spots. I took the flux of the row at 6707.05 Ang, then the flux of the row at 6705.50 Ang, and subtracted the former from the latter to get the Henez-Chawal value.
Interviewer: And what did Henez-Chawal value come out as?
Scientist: -0.81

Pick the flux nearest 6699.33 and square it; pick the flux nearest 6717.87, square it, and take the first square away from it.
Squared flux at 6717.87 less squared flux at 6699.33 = 46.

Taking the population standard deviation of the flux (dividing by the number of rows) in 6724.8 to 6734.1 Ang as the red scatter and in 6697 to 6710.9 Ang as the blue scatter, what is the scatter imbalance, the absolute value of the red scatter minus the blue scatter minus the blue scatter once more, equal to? 0.49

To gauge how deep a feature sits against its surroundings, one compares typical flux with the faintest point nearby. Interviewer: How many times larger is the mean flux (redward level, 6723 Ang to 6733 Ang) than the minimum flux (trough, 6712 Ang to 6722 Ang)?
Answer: 1.00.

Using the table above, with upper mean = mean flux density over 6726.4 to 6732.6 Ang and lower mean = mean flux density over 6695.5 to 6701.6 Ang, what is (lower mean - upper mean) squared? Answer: 0.002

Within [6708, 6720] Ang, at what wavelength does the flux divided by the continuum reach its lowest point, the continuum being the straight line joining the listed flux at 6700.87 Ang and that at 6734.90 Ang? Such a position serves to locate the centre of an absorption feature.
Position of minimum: 6711.68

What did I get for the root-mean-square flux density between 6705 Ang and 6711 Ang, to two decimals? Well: 10.95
